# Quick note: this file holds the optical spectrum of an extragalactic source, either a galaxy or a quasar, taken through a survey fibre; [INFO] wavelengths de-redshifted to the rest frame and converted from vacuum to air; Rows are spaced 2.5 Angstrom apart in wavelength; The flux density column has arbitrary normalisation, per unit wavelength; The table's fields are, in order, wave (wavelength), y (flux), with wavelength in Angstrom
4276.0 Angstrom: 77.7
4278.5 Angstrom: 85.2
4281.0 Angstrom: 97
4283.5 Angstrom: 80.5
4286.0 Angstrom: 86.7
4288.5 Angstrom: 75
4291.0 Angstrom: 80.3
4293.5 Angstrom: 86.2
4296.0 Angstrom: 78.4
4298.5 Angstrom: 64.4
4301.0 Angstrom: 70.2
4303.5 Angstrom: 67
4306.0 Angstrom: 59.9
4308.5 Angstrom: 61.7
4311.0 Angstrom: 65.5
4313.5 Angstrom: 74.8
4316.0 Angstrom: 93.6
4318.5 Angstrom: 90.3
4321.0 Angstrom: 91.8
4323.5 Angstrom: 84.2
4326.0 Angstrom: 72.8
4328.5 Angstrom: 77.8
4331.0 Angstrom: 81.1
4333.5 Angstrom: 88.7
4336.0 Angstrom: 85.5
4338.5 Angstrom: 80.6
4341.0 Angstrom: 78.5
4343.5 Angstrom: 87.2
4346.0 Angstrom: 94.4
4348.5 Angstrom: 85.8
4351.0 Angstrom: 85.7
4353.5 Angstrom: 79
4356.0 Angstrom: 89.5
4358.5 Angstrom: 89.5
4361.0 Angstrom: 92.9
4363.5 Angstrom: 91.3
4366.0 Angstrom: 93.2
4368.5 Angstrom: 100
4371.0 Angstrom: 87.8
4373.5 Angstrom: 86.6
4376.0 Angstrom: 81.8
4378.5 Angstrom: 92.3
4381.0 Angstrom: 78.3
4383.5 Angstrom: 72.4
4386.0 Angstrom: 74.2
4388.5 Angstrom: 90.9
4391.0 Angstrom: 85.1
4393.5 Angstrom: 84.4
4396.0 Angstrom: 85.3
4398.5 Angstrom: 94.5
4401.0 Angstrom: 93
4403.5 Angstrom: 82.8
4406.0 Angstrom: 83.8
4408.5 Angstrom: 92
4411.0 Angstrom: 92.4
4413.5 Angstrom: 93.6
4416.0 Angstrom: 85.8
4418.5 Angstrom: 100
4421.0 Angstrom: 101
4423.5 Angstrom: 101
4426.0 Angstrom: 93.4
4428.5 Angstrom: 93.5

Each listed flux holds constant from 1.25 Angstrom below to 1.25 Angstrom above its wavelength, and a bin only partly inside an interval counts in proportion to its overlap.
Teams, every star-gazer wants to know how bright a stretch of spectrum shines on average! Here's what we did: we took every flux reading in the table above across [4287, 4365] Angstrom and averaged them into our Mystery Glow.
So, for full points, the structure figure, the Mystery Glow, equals 81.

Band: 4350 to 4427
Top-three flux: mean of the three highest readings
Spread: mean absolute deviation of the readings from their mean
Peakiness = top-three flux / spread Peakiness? 17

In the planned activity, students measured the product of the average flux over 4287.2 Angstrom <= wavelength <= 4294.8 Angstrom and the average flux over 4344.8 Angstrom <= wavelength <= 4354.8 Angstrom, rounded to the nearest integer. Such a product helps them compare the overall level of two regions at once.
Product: 6941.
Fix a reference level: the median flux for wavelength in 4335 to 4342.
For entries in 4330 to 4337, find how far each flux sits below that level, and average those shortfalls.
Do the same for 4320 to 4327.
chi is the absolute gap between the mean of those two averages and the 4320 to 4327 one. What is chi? 1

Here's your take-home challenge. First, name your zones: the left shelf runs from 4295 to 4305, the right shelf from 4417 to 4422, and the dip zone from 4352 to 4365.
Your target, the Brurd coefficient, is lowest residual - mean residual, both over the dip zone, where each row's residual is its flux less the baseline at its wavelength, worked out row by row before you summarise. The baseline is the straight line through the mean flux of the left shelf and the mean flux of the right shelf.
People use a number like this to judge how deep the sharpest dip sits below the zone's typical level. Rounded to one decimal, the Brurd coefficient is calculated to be -8.2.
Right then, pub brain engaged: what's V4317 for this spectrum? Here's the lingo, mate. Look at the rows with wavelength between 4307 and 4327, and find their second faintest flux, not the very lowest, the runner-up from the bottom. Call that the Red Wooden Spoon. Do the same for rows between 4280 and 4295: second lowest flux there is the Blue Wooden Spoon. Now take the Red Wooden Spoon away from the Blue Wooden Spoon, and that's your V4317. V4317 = 15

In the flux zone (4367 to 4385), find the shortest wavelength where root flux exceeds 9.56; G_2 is 4368.5 Angstrom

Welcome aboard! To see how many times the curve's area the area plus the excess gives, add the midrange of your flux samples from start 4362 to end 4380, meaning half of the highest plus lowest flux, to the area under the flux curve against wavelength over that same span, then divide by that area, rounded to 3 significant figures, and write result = 1.06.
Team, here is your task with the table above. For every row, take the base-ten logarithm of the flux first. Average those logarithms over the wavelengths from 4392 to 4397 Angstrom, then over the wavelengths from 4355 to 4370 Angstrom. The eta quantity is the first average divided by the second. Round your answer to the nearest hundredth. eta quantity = 0.98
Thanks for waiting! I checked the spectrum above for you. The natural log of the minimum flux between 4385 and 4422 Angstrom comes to 4.307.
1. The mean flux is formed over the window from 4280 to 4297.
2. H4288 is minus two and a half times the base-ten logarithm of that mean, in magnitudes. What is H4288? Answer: -4.80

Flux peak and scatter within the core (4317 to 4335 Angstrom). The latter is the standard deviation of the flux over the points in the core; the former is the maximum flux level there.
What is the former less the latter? 85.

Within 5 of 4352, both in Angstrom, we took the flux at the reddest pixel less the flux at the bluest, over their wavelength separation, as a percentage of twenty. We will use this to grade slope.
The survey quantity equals 2.5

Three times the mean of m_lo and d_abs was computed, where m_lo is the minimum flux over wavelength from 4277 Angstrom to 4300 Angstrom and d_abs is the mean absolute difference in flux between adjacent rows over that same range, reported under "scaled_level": 111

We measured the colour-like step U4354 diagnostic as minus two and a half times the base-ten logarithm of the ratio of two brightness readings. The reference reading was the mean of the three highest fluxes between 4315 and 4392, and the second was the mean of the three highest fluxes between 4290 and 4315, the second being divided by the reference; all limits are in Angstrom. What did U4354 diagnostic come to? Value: 0.18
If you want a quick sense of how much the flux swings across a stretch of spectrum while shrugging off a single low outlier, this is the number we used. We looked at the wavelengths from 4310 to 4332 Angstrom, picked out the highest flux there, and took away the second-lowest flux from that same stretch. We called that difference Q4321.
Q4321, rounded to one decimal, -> 20.8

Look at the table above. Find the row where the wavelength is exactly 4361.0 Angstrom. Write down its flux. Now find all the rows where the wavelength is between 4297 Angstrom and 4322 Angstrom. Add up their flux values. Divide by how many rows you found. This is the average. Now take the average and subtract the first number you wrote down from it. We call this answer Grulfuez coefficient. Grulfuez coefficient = -19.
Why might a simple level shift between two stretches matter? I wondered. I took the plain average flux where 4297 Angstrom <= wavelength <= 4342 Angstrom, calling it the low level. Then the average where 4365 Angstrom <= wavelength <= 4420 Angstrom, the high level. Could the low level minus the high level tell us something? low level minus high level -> -10.6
